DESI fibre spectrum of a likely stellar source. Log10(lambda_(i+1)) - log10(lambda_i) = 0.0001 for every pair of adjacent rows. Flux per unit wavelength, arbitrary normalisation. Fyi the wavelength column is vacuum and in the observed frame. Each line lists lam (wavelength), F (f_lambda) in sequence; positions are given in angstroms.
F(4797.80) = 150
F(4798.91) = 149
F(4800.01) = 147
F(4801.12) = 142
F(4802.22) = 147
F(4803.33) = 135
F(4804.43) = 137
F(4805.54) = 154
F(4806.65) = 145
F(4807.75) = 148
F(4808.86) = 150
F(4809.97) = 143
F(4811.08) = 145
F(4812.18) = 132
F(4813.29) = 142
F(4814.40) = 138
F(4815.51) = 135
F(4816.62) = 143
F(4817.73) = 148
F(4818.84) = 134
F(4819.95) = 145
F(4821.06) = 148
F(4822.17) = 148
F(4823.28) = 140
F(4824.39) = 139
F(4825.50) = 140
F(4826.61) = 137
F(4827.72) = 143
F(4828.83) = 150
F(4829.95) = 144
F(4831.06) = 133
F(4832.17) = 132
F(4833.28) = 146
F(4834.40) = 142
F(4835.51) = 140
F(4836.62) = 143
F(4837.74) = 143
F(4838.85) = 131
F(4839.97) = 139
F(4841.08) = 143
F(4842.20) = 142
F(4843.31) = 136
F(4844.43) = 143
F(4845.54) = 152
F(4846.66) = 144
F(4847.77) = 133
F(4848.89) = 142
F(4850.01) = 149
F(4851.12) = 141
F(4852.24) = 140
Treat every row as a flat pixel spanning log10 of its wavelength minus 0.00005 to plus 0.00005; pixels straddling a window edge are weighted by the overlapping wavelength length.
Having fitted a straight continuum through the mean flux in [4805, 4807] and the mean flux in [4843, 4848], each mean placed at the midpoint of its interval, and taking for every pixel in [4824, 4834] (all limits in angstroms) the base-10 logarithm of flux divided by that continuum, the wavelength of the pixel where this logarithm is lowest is 4832.17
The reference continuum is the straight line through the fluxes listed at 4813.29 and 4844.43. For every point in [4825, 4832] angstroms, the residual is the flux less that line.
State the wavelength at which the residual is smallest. 4831.06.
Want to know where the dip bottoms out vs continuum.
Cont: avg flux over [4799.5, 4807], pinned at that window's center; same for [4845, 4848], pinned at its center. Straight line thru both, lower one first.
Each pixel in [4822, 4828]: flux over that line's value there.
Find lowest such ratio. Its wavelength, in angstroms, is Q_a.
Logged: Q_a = 4826.61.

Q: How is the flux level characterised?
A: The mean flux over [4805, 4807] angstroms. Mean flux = 150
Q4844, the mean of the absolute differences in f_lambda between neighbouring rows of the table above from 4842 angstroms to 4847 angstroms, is 7.5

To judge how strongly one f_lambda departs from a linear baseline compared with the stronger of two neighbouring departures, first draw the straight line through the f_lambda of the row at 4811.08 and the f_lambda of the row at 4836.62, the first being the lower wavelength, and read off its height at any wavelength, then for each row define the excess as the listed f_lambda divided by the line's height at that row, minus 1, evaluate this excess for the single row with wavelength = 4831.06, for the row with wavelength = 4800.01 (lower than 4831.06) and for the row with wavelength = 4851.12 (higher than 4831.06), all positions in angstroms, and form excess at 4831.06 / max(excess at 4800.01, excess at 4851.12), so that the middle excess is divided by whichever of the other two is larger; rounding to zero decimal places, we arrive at -9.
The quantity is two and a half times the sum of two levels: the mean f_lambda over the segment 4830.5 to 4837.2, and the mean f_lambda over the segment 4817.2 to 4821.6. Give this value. 708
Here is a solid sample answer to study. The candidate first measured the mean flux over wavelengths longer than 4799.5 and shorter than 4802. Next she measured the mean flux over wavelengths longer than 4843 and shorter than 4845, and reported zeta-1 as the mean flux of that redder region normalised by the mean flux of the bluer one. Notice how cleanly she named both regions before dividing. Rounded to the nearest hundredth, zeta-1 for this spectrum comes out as 0.97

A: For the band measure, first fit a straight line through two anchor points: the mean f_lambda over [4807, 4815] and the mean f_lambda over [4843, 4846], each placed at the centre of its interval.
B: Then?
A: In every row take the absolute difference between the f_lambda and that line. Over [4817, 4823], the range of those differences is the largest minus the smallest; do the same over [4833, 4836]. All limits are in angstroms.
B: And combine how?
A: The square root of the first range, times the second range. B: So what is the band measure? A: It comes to 5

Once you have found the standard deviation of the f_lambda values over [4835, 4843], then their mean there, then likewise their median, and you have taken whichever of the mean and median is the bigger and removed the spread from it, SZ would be 138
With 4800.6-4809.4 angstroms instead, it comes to 140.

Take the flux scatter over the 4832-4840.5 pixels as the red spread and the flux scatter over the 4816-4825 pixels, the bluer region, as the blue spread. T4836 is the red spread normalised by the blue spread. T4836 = 1.0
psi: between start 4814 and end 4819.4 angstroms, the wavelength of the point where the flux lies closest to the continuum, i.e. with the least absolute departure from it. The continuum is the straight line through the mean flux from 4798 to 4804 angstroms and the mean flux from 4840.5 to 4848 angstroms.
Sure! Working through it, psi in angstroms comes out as 4816.62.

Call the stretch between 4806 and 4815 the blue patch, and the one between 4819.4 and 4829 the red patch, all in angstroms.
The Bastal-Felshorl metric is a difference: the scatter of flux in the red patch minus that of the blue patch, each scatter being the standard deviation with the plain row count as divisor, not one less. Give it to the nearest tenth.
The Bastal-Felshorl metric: -1.0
